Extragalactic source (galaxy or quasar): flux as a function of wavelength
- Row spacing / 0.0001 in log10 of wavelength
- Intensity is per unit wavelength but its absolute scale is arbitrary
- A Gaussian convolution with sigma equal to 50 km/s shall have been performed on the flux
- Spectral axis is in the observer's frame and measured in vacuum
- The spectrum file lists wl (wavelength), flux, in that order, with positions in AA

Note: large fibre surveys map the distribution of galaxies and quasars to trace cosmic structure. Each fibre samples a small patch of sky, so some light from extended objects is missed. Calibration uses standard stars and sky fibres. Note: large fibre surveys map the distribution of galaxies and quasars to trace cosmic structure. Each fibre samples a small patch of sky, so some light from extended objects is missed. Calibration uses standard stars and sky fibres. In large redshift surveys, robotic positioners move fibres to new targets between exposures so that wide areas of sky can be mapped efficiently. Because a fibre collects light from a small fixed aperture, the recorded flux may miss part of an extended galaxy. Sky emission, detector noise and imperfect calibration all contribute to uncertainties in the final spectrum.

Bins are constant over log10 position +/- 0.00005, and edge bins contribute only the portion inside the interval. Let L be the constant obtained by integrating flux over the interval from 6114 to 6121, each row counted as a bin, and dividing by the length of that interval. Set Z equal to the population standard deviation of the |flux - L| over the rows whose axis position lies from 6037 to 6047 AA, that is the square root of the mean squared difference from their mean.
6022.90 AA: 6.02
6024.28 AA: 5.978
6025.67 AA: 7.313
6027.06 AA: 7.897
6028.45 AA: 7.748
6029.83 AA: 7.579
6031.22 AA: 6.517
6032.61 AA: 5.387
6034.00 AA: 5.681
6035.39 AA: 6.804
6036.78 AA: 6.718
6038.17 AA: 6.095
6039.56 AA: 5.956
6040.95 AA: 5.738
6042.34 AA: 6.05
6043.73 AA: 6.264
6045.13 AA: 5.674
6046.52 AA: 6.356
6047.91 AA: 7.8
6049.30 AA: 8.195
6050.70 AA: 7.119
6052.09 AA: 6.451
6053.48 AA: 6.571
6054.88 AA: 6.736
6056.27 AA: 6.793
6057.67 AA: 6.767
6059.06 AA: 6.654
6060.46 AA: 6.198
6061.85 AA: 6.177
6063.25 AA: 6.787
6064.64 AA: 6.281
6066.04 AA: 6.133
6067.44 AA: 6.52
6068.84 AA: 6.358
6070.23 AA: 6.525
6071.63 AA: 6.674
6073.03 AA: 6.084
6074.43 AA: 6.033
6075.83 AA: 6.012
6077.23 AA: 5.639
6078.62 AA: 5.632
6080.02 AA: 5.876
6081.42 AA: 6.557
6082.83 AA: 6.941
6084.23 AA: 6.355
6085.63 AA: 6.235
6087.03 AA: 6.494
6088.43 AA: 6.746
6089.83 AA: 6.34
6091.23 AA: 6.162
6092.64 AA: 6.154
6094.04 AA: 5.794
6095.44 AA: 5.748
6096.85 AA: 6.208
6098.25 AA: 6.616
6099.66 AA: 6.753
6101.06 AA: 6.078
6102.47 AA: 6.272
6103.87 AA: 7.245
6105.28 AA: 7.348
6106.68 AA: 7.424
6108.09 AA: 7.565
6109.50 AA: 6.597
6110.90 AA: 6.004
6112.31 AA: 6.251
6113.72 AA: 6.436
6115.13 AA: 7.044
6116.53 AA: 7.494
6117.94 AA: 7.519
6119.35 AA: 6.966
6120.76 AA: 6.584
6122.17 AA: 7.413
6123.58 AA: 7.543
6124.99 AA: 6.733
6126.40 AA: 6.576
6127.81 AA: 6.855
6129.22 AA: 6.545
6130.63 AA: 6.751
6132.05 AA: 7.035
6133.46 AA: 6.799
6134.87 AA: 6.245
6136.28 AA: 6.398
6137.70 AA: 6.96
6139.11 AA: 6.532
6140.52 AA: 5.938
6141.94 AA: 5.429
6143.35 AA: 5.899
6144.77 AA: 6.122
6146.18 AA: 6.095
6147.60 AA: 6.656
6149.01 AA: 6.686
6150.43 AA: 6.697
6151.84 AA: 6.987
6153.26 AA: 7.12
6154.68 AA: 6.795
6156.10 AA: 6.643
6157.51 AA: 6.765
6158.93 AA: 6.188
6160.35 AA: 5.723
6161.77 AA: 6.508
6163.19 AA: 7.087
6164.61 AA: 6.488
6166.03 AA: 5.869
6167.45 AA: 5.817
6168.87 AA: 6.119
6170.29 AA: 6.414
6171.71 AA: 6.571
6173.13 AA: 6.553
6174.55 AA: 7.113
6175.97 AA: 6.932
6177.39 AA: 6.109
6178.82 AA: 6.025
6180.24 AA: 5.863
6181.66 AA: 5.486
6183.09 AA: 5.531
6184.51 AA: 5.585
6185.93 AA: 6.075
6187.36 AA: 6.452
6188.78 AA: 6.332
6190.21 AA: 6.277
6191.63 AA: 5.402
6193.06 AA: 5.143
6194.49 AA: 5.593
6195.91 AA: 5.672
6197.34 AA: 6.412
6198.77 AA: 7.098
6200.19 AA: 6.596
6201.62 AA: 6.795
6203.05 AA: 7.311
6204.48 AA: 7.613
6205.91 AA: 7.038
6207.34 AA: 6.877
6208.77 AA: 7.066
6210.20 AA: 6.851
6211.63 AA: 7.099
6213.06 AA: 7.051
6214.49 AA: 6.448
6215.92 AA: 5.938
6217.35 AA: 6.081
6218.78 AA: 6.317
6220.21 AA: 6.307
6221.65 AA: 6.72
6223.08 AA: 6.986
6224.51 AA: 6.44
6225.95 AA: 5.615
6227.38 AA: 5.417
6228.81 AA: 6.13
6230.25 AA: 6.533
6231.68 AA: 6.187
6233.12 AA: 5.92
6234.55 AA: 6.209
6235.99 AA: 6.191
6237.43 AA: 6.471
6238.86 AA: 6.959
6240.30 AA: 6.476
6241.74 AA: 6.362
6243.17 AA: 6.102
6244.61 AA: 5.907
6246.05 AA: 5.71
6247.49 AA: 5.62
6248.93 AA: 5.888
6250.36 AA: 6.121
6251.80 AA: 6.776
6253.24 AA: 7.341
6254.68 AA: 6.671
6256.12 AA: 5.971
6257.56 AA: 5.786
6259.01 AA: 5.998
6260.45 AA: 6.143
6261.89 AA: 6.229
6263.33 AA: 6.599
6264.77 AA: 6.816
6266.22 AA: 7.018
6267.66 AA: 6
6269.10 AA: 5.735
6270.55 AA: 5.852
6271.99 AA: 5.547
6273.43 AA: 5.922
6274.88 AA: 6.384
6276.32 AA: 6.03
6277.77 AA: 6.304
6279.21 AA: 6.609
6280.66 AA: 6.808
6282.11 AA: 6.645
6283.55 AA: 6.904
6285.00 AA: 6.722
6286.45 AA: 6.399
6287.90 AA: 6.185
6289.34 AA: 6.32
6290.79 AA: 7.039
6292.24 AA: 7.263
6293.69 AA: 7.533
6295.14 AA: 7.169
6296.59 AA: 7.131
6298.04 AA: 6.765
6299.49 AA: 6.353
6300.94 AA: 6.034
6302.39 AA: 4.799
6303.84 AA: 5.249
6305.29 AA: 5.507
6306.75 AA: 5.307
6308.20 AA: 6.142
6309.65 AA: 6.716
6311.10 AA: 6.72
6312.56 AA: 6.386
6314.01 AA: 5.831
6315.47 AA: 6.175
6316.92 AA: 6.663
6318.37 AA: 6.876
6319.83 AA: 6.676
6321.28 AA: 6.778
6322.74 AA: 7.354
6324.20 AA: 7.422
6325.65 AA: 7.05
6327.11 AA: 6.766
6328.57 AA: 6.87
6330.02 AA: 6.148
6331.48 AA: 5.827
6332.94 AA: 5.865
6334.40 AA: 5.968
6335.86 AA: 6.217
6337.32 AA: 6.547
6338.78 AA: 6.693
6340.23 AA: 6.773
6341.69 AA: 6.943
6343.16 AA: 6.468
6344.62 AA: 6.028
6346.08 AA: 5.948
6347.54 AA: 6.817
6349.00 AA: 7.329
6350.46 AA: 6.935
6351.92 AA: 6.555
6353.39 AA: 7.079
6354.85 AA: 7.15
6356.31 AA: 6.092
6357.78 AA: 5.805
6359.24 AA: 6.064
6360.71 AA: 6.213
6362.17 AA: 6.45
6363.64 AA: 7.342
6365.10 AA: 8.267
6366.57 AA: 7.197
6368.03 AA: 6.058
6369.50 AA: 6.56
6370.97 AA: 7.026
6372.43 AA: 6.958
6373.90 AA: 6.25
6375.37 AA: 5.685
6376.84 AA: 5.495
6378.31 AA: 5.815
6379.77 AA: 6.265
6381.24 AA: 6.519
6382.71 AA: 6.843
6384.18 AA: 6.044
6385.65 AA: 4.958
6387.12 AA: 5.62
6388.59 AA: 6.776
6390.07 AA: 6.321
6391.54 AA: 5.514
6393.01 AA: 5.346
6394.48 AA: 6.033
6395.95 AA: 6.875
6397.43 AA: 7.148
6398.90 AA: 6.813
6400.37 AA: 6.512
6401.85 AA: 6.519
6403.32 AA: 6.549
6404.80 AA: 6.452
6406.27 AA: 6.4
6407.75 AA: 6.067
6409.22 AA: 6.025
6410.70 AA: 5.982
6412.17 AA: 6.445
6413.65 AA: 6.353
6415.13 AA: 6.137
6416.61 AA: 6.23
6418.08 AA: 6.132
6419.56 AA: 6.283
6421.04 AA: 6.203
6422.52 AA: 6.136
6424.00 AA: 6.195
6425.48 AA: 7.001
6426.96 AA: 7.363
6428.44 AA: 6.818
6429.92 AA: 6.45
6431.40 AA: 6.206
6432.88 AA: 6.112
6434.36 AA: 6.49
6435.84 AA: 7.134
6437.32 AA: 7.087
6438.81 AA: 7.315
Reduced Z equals 0.23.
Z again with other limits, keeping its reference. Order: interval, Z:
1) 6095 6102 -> 0.36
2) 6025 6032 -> 0.20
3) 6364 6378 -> 0.55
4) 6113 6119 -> 0.22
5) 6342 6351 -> 0.40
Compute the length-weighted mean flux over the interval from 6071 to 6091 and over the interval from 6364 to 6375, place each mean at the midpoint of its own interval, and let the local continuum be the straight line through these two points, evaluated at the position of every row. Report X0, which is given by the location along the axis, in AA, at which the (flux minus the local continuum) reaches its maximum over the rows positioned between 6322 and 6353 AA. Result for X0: 6324.20 AA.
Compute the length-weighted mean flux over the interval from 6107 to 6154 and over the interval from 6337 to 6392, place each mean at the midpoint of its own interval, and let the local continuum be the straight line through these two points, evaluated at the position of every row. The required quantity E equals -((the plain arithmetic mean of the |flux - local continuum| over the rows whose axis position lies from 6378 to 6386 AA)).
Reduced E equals -0.53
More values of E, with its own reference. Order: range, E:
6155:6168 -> -0.43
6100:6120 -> -0.54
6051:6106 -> -0.43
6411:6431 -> -0.28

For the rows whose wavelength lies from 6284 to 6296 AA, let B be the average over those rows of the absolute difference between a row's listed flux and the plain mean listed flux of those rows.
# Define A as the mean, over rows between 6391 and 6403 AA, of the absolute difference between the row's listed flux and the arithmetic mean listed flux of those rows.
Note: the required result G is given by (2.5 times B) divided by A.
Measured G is 2.0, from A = 0.54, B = 0.42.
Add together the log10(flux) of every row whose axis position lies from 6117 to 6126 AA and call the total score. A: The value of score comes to 5.11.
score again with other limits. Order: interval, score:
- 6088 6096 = 4.73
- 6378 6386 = 4.69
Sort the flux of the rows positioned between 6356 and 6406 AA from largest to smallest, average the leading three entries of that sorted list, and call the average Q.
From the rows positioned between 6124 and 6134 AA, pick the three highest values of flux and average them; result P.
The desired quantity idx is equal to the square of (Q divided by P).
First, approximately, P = 6.90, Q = 7.60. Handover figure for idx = 1.22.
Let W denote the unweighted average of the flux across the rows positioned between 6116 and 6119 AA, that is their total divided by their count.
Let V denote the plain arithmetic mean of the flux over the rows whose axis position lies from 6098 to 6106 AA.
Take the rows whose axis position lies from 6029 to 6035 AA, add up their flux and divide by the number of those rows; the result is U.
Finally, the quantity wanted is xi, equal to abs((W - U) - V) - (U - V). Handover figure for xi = 5.9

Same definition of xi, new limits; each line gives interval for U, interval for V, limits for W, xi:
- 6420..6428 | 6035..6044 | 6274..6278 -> 6.2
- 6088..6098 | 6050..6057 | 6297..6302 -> 7.1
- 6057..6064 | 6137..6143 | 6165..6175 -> 6.1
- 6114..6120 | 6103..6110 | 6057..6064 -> 8.0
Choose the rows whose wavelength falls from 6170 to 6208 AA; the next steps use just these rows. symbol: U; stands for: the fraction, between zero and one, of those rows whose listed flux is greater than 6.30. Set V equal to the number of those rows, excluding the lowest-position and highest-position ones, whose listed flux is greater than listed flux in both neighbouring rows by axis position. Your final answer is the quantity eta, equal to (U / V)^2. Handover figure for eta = 0.01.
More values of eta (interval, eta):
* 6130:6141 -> 0.14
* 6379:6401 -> 0.03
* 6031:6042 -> 0.14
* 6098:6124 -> 0.07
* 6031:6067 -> 0.01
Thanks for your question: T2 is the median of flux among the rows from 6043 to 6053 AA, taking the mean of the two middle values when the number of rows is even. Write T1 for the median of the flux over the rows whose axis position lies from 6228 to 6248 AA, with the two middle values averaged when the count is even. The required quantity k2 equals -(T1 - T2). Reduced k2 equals 0.3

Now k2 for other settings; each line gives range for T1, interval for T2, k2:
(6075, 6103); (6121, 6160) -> 0.5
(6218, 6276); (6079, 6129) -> 0.4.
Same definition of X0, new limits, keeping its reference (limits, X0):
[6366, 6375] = 6366.57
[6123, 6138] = 6123.58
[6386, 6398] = 6397.43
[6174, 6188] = 6174.55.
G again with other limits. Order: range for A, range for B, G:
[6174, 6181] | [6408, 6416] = 0.9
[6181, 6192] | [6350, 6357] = 2.2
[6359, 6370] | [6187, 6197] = 1.8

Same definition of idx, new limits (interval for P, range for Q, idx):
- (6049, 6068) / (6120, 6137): 0.99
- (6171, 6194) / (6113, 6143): 1.20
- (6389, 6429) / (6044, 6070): 1.15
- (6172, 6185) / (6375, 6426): 1.04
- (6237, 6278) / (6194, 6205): 1.07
